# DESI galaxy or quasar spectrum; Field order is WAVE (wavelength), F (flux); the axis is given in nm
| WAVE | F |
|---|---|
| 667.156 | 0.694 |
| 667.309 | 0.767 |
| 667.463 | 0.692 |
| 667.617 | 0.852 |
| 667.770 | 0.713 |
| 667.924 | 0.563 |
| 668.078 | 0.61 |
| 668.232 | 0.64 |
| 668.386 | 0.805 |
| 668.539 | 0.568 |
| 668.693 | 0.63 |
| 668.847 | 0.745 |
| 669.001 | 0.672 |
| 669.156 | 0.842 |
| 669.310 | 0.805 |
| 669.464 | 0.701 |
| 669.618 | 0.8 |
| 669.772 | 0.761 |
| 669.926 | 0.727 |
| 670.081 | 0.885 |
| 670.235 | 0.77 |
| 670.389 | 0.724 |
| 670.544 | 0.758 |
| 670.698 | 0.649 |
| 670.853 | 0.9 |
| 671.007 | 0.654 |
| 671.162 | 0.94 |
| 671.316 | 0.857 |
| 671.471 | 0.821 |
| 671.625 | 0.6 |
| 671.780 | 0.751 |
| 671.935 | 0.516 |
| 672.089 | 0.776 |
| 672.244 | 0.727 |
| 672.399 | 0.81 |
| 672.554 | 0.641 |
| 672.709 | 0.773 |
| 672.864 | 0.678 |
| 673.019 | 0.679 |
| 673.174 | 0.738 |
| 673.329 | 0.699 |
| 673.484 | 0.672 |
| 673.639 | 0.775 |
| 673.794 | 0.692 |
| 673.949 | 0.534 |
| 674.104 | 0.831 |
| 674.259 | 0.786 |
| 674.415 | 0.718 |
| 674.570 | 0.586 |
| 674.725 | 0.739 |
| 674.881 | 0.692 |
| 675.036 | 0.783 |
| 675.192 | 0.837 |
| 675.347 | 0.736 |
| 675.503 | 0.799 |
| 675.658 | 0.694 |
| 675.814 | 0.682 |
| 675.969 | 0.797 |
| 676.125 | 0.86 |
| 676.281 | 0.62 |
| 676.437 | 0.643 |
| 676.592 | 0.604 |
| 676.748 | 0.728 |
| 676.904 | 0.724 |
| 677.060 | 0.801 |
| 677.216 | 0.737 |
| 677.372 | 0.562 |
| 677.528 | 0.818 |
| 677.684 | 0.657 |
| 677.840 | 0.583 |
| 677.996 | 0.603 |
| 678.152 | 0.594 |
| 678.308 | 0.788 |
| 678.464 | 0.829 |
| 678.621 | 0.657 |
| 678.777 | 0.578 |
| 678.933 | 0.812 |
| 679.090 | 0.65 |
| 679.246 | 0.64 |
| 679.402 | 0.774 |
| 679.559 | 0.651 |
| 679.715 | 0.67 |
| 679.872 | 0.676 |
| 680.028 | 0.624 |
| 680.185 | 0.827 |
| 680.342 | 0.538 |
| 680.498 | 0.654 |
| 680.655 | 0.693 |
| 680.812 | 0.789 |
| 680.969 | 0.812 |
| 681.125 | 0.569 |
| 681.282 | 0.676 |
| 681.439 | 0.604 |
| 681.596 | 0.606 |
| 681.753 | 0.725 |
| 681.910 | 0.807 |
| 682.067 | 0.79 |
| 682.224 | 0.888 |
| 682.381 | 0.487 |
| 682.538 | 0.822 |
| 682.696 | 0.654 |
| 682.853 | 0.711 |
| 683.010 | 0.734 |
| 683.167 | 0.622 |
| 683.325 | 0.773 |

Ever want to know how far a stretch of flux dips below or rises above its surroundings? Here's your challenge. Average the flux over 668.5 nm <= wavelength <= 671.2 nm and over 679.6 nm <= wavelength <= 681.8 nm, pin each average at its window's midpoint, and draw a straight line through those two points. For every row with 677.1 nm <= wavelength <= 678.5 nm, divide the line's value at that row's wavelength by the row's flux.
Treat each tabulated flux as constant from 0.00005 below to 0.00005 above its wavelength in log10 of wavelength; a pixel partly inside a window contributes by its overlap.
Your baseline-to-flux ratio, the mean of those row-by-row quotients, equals 1.038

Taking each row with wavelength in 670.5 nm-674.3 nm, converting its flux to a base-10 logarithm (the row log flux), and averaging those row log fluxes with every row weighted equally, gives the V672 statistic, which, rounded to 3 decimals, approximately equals -0.141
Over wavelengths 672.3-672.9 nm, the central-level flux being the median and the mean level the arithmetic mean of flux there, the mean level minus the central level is 0.00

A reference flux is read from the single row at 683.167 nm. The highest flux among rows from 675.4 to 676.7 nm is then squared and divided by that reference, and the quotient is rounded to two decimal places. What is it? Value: 1.19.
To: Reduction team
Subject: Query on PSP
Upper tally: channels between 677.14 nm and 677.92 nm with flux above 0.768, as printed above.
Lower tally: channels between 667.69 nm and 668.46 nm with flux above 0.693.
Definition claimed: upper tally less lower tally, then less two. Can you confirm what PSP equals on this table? -3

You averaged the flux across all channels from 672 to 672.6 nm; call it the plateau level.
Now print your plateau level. 0.739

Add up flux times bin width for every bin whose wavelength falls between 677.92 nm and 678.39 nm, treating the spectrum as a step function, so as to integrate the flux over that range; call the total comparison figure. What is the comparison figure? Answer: 0.31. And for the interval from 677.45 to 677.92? 0.32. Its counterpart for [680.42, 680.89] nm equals 0.33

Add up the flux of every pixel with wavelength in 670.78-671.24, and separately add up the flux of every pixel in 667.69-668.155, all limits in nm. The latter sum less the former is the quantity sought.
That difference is -0.61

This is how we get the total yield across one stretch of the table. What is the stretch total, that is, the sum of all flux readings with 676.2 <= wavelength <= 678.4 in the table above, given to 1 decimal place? 9.5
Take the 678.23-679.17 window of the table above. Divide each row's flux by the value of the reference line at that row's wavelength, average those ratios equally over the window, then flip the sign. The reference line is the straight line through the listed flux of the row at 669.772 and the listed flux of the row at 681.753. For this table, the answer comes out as -0.98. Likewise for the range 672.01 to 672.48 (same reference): -1.02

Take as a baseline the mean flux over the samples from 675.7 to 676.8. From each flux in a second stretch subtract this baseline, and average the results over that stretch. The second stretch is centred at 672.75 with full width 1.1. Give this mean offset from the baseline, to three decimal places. 0.016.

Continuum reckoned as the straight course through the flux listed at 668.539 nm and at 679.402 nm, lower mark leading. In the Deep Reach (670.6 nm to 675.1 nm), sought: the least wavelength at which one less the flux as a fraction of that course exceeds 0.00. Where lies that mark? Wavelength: 671.625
